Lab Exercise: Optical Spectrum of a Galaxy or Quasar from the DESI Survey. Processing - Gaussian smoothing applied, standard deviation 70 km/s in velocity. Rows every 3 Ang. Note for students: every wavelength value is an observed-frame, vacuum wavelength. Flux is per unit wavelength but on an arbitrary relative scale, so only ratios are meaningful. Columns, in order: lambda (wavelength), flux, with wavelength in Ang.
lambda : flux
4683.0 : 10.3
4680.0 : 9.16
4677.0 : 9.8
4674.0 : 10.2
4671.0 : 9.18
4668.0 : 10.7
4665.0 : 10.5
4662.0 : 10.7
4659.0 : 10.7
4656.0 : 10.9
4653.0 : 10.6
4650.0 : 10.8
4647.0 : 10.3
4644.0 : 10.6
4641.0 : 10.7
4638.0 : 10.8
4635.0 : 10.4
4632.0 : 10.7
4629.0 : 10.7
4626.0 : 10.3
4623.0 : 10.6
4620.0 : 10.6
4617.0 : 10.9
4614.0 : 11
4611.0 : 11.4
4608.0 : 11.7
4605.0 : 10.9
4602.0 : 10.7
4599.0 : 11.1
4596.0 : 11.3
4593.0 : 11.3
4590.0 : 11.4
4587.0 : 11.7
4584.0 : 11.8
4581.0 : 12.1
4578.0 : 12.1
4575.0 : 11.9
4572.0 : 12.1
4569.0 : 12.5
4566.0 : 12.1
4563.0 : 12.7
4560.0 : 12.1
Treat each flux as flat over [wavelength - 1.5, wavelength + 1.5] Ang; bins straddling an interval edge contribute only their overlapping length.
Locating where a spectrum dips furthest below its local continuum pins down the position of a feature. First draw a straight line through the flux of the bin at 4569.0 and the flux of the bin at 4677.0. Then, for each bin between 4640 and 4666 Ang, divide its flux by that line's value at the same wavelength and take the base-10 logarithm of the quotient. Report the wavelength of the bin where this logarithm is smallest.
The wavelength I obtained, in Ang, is 4647.0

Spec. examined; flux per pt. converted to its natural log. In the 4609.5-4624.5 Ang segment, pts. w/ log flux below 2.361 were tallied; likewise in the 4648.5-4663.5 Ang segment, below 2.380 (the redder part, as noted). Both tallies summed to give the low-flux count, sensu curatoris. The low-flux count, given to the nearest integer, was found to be 6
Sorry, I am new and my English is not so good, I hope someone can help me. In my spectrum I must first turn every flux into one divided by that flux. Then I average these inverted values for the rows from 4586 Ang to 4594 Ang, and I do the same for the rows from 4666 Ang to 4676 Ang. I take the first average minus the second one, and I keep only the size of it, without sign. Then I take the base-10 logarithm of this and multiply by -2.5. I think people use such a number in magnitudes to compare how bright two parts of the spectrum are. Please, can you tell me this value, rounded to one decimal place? 4.7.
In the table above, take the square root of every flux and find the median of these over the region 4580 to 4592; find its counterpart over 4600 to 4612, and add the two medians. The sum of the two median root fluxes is 6.77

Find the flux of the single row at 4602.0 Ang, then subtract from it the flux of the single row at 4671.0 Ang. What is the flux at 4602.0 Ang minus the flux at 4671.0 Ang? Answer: 1.5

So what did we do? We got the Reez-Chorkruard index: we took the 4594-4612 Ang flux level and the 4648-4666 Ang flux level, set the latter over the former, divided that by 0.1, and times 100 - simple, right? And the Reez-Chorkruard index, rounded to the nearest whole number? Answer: 957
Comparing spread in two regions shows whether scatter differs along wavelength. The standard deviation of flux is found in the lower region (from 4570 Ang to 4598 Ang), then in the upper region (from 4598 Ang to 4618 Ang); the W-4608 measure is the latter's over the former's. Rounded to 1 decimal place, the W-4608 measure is 1.0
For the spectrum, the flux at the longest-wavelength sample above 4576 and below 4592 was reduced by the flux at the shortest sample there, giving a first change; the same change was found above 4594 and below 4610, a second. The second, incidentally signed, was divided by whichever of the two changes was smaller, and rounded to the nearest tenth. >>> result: -0.6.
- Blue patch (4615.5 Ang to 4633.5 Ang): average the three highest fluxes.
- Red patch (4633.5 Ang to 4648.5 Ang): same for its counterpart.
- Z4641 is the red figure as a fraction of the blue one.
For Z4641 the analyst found 0.99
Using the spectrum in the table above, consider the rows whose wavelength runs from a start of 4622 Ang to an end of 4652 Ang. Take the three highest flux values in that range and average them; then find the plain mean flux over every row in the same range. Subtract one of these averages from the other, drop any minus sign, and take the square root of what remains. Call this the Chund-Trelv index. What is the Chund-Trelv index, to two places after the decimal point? 0.42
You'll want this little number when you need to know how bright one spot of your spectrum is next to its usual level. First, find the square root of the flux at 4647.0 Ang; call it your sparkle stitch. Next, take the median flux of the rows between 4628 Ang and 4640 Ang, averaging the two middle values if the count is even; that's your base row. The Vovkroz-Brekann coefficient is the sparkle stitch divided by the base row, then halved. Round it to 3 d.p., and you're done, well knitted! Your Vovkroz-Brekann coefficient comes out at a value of 0.150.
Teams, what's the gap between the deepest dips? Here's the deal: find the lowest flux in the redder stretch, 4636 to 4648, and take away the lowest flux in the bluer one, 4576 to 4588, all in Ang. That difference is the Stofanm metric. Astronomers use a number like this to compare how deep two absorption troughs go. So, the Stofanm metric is -1.4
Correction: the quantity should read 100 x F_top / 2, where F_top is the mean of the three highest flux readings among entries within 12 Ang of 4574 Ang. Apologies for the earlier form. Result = 622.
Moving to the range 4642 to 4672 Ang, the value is 540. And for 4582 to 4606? 582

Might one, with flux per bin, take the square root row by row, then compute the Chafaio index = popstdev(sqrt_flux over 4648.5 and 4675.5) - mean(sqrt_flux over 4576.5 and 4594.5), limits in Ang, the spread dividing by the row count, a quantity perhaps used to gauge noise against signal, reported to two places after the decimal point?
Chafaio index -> -3.35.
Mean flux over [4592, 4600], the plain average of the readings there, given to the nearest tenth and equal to 11.2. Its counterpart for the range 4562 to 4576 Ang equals 12.3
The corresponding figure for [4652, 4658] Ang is 10.8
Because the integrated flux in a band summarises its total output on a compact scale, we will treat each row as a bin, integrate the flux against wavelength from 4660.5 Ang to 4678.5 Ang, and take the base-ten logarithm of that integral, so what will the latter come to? 2.26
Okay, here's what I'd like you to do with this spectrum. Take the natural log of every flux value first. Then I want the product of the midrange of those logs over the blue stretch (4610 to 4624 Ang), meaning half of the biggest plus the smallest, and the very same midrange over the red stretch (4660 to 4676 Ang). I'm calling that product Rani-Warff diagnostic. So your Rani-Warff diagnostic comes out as 5.50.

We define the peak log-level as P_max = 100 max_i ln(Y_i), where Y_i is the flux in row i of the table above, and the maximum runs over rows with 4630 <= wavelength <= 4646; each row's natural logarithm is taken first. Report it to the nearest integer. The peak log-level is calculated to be 238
